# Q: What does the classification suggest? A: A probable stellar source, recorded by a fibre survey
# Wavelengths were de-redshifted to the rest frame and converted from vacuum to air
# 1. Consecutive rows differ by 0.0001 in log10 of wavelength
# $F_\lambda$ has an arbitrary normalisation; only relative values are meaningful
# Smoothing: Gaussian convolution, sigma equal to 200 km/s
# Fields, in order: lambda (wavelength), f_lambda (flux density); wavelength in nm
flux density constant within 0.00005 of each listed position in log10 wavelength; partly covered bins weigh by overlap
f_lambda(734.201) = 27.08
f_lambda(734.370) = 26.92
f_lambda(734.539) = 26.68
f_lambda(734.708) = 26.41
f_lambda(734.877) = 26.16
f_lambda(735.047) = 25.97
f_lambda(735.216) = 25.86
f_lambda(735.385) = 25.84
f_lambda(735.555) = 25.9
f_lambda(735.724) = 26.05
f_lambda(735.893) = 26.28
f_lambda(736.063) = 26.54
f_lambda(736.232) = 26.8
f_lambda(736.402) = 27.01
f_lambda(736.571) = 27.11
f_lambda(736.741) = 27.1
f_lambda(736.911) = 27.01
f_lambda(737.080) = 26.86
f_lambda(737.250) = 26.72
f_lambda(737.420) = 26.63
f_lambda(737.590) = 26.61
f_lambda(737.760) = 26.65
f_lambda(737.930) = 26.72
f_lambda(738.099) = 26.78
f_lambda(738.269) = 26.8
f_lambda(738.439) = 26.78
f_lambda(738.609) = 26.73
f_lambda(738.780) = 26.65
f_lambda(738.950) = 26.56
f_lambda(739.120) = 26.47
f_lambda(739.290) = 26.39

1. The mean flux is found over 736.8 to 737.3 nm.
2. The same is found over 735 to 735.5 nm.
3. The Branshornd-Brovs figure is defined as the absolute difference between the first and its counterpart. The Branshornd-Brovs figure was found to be 1.0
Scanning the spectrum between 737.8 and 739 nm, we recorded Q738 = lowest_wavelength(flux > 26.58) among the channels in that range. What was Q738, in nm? 737.930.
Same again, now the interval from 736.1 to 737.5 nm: 736.232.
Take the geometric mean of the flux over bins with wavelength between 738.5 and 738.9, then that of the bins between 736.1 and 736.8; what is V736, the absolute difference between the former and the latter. 0.31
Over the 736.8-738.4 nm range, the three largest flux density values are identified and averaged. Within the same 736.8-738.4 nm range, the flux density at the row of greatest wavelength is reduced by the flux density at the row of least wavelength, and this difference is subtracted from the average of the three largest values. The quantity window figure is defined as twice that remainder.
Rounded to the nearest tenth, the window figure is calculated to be 54.2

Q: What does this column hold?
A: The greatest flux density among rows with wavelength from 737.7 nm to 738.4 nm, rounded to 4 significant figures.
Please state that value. 26.80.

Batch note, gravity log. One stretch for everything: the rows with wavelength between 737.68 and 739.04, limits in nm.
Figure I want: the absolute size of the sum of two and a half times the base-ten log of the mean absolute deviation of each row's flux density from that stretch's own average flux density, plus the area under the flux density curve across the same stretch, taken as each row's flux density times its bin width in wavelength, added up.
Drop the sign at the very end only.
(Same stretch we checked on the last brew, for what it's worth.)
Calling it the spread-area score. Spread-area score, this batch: 33.4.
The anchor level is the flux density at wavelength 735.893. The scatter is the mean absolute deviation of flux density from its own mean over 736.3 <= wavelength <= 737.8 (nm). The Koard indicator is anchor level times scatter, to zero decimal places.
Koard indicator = 5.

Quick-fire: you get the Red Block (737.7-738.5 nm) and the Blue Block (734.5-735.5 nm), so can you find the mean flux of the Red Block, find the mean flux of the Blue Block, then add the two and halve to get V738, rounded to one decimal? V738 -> 26.4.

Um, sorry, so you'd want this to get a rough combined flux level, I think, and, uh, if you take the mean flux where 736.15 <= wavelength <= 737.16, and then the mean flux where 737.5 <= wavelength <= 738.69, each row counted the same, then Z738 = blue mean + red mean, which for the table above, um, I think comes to 53.7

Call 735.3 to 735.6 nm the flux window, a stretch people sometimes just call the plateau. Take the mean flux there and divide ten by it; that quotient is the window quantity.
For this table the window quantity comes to 0.387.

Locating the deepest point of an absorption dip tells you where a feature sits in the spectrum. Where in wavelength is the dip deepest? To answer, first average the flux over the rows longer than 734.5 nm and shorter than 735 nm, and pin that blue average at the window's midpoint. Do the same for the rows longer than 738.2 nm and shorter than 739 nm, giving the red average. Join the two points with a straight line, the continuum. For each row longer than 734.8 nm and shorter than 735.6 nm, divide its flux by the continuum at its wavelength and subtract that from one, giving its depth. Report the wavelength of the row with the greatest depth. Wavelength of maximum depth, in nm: 735.385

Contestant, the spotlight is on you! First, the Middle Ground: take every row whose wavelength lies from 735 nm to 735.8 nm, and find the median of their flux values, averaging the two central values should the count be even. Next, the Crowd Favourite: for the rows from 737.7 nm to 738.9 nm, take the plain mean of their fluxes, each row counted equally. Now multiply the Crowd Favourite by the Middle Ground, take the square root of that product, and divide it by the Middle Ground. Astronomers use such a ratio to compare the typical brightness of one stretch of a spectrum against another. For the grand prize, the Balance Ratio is 1.02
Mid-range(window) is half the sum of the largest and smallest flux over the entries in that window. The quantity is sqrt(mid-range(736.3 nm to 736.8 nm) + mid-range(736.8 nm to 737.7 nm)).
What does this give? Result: 7.34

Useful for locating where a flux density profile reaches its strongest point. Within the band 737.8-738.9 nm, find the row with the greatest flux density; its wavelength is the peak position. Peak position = 738.269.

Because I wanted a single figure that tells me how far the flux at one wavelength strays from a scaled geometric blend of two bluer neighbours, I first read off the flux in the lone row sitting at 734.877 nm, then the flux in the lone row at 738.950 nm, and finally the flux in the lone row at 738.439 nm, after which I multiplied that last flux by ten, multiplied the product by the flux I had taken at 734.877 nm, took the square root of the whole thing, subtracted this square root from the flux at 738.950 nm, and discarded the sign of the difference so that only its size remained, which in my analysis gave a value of 57.1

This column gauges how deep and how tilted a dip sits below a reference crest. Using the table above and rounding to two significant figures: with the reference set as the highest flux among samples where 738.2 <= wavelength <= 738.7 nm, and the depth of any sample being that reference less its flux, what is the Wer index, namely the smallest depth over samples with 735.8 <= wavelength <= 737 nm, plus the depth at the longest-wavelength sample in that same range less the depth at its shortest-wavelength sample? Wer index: -1.0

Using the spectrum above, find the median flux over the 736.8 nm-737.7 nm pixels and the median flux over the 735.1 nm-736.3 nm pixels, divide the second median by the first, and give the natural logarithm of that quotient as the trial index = -0.025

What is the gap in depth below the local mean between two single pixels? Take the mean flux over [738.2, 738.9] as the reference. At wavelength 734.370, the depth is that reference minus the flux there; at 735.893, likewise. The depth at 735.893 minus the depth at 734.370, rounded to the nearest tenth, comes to 0.6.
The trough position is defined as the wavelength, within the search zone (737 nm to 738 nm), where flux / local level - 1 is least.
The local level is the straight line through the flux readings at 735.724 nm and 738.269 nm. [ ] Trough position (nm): 737.760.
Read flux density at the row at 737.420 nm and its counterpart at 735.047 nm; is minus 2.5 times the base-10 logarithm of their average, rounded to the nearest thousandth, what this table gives -3.550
